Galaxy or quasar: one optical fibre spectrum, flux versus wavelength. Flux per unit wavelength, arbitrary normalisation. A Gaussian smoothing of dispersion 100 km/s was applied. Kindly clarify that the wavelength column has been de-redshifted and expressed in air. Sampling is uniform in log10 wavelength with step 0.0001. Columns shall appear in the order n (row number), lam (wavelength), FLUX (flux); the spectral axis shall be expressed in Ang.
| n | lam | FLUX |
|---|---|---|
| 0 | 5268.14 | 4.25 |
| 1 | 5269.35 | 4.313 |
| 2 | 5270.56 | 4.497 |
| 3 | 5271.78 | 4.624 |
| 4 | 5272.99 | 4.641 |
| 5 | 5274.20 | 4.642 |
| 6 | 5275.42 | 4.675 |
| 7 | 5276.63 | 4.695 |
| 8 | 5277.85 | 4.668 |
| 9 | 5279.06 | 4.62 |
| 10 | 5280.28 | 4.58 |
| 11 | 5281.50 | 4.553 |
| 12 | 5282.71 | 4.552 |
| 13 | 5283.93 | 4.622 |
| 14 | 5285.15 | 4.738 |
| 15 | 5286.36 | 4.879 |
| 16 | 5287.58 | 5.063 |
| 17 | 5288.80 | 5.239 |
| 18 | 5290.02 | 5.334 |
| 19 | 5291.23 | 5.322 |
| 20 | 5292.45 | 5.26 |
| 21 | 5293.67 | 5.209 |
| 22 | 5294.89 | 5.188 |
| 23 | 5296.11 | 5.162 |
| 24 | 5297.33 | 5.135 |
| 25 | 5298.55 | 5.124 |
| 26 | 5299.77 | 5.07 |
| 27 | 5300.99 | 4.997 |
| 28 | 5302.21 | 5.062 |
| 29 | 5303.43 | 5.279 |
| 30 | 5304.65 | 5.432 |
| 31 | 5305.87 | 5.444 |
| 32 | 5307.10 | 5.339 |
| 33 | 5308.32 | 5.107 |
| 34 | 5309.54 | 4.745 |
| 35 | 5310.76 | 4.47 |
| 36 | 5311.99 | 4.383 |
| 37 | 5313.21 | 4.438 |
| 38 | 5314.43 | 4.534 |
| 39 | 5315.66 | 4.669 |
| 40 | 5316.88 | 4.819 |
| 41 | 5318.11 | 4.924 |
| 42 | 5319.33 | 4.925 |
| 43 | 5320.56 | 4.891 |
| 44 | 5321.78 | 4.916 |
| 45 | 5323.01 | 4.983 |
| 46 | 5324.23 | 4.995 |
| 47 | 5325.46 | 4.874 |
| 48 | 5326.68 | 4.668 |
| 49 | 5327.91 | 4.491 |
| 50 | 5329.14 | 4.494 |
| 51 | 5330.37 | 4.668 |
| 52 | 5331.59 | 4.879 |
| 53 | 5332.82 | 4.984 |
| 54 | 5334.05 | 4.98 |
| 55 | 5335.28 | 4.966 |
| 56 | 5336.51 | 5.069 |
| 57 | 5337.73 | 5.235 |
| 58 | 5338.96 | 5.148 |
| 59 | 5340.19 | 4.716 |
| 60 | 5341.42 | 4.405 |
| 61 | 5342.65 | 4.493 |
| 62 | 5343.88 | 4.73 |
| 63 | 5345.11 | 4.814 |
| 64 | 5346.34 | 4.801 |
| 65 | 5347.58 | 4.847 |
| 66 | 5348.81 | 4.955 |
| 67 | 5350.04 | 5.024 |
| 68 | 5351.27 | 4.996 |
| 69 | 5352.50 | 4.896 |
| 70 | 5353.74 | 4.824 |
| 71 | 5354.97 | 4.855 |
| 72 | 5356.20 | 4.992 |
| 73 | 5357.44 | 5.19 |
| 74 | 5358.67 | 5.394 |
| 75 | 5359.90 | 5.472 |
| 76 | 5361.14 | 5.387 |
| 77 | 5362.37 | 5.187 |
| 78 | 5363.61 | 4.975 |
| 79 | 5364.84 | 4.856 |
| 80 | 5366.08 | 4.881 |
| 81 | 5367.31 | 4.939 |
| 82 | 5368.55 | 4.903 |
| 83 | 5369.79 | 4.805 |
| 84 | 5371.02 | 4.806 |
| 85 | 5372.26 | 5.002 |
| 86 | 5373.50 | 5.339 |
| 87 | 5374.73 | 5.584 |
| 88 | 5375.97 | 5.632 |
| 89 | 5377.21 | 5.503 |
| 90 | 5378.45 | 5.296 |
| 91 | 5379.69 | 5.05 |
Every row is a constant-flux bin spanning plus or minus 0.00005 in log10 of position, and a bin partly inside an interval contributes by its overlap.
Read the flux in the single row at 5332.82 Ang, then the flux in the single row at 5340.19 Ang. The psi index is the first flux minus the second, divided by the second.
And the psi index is 0.057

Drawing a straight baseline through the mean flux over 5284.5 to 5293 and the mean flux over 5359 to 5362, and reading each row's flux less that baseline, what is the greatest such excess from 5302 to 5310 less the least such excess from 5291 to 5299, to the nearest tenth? 0.3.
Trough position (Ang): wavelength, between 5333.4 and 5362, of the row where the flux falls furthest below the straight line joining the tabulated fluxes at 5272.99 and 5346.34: 5341.42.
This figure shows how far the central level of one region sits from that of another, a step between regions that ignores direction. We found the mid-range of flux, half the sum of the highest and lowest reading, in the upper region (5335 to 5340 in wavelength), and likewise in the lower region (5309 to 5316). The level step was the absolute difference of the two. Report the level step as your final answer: 0.54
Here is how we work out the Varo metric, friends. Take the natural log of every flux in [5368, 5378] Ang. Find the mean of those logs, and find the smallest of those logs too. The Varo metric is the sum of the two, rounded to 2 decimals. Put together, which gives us 3.22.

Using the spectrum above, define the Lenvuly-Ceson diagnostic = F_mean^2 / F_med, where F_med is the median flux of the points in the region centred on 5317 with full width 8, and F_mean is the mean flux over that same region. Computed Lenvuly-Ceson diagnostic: 4.7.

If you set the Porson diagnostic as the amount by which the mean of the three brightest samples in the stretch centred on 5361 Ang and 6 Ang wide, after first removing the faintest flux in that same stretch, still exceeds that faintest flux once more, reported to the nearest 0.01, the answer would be -4.53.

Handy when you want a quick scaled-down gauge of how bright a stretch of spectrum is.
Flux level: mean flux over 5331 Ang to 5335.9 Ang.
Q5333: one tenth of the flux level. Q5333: 0.495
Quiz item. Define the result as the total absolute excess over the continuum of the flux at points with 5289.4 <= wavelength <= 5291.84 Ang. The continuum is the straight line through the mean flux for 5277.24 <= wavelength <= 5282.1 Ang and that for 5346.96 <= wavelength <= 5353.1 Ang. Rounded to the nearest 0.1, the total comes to 1.3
